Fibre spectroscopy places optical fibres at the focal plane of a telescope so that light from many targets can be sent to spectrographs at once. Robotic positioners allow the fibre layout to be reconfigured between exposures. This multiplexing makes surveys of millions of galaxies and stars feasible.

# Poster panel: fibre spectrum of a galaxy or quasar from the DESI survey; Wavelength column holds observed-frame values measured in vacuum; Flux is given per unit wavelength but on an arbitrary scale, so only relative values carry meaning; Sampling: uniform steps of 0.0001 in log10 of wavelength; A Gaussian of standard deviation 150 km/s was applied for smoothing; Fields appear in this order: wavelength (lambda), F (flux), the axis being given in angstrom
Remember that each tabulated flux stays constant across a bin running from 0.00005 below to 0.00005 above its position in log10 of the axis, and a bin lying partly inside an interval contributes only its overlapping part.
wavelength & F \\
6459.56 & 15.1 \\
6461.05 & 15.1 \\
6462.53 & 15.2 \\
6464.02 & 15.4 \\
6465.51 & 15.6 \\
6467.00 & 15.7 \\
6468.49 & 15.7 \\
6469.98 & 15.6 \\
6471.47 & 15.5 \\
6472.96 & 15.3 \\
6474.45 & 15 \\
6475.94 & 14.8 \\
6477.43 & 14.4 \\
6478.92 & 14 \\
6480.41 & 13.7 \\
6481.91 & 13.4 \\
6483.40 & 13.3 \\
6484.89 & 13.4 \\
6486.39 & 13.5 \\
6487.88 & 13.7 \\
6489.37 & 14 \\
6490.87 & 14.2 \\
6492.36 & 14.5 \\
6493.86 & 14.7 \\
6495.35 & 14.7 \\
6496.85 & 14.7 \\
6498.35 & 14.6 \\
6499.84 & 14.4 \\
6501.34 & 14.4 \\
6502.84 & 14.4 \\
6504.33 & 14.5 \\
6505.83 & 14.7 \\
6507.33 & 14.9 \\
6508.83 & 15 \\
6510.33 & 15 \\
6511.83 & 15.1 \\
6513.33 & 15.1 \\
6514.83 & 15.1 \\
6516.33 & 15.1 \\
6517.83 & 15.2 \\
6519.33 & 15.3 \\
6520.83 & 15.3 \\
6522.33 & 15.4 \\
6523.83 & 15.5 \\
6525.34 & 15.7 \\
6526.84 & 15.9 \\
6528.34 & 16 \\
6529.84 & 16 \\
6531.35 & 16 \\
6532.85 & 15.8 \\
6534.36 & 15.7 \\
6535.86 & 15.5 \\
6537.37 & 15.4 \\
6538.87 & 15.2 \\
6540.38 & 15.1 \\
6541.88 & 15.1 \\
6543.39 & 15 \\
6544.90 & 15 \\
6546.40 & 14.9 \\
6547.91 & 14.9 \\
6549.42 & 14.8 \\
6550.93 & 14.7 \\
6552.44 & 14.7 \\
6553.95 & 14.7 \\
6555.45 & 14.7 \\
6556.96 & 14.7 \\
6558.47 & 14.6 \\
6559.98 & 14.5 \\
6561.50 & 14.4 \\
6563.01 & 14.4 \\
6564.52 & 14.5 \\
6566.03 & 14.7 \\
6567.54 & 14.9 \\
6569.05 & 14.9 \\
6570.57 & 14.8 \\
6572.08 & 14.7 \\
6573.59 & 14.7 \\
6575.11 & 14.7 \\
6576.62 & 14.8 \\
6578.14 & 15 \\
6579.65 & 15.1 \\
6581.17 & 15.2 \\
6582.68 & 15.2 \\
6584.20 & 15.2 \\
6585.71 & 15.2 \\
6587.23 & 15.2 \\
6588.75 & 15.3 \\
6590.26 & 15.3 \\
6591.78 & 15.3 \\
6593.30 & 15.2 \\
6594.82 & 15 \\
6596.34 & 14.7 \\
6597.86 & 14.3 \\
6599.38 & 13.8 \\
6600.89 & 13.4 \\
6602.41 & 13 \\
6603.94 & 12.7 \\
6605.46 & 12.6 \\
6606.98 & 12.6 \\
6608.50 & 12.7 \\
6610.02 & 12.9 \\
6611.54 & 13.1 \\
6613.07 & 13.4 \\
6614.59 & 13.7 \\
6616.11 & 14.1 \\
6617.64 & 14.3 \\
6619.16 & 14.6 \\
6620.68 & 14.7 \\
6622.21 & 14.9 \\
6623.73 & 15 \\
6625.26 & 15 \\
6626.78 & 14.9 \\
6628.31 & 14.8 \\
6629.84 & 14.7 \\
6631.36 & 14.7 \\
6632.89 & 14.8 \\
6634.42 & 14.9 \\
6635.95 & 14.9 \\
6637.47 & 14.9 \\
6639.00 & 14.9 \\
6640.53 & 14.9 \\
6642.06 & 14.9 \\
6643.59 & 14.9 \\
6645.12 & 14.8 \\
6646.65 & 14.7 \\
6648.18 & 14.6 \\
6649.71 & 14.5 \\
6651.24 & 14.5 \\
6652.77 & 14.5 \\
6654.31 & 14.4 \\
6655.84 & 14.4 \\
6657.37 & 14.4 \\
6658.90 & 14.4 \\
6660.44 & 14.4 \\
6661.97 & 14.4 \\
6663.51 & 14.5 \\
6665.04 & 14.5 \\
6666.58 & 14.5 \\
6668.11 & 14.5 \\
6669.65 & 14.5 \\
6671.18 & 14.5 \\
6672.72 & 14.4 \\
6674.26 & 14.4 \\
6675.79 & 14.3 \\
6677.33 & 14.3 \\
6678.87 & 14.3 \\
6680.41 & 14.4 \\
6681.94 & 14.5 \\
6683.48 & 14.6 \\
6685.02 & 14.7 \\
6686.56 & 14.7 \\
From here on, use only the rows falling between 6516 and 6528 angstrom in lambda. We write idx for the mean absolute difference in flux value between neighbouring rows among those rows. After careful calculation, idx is 0.11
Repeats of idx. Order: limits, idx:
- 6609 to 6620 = 0.28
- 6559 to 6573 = 0.10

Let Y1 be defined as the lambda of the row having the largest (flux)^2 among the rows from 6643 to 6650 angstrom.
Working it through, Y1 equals 6643.59 angstrom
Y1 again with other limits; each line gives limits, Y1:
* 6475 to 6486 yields 6475.94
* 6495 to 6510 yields 6508.83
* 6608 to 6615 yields 6614.59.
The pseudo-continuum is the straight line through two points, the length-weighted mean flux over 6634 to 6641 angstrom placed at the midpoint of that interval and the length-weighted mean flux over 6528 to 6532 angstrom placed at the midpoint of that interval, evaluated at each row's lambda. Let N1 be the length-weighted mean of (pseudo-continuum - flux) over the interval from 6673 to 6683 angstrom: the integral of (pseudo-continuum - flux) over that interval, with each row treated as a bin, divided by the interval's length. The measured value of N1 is 0.1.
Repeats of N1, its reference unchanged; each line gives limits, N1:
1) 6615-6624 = 0.5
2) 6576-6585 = 0.4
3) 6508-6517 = 1.1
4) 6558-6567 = 1.1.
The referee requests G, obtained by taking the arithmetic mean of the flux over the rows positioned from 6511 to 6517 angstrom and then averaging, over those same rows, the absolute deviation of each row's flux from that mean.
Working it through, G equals 0.00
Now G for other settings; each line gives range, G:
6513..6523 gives 0.10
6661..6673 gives 0.04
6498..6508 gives 0.15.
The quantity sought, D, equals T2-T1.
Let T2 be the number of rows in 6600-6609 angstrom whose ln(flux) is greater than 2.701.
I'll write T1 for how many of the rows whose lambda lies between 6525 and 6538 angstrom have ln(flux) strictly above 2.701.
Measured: -9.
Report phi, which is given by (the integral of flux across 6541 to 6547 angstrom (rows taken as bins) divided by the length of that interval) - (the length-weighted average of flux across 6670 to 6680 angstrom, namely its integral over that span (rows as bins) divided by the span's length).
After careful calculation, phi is 0.65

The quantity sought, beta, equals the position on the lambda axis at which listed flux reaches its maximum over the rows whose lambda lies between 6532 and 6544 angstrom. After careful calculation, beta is 6532.85 angstrom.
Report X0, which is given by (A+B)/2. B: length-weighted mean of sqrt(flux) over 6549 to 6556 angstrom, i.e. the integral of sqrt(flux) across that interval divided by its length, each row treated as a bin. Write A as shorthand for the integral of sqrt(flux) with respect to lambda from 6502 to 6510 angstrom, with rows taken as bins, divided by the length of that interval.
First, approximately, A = 3.83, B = 3.84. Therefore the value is 3.84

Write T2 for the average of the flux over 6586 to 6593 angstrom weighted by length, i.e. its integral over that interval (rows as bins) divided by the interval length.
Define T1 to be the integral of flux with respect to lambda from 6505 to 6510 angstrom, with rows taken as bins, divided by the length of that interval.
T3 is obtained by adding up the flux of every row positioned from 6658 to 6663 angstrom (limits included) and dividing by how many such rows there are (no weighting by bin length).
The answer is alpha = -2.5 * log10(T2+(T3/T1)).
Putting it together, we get -3.026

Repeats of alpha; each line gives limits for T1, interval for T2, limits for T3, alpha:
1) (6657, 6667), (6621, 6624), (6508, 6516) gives -3.007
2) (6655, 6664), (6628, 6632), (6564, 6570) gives -2.994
